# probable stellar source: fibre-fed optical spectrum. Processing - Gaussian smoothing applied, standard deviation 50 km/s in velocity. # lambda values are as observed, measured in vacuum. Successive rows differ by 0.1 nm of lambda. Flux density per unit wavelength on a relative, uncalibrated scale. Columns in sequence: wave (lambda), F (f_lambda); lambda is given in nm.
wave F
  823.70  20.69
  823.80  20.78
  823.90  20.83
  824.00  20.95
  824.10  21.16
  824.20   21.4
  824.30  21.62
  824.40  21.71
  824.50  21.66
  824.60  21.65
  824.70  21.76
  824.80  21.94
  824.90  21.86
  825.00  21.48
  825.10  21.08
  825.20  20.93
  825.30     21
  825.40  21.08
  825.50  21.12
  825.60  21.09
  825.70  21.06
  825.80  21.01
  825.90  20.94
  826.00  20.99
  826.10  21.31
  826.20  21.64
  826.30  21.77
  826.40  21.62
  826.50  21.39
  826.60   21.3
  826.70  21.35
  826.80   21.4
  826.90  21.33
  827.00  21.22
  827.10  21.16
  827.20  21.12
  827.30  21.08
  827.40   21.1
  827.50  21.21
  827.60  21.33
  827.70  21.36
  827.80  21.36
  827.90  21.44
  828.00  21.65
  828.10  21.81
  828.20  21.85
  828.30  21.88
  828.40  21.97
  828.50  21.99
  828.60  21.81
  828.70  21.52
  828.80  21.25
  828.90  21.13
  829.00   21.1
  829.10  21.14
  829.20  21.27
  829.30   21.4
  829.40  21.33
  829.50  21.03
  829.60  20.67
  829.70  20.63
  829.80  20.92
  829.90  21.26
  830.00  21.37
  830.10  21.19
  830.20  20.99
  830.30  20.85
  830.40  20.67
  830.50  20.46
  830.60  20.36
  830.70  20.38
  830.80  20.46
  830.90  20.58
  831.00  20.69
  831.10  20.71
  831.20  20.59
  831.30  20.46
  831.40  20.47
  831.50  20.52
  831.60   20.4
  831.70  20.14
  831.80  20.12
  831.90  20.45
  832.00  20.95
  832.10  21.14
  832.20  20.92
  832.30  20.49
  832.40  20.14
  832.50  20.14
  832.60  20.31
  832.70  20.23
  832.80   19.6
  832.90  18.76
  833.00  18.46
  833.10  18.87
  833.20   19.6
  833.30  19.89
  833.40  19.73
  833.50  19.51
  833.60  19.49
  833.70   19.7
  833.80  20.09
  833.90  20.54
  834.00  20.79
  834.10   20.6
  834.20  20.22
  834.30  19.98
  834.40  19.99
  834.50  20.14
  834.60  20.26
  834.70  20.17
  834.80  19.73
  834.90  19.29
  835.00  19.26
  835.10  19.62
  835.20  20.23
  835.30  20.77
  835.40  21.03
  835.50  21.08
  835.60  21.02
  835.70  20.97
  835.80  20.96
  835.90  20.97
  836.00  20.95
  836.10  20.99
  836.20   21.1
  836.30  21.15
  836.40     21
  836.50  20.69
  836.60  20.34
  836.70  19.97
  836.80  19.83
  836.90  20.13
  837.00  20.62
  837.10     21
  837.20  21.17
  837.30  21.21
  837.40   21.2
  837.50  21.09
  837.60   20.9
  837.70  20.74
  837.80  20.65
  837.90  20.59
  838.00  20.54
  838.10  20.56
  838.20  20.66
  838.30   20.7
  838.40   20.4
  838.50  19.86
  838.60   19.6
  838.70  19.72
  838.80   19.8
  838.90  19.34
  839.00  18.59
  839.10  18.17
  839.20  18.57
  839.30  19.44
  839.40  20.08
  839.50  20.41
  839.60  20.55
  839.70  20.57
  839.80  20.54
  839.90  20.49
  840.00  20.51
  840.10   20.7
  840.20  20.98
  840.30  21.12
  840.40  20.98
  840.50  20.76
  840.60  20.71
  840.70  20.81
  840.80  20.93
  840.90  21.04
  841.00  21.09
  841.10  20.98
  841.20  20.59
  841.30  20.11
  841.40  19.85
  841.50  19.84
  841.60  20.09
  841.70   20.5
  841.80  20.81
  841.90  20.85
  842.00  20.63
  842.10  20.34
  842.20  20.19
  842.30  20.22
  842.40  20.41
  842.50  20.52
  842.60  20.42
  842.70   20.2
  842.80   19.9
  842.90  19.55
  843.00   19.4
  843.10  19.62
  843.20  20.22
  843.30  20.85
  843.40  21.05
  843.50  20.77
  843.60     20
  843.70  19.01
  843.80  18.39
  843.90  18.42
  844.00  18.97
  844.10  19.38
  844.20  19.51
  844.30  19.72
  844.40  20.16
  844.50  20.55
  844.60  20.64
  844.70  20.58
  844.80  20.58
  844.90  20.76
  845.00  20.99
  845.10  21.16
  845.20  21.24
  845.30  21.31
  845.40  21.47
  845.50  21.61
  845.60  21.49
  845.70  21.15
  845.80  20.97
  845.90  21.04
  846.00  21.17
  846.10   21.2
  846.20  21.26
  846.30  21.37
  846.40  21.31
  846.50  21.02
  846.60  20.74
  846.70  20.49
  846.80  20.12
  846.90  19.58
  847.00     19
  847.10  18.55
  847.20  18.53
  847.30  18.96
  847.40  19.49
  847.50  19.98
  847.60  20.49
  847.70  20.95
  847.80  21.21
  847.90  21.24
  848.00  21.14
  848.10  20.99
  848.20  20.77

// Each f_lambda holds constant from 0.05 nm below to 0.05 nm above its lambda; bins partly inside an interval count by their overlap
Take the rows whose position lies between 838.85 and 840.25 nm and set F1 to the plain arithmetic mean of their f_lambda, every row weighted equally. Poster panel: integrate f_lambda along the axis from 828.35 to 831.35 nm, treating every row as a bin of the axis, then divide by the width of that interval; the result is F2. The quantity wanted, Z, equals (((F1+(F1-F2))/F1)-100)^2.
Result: 9812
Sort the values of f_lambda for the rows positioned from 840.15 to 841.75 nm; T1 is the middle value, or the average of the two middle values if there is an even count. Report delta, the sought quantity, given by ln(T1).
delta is 3.03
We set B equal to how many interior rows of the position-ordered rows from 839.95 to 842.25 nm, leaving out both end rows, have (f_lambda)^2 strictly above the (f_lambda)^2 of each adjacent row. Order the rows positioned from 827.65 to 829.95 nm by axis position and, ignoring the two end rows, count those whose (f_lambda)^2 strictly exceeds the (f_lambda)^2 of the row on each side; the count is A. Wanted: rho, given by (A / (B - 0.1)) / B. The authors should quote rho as 0.23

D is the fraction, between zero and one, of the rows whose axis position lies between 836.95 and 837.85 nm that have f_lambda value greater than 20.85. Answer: 0.67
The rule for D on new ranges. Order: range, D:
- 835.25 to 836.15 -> 0.89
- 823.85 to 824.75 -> 0.89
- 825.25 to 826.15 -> 1.00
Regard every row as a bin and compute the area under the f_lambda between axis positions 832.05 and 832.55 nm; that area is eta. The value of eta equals 10.28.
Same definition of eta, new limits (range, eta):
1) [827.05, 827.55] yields 10.57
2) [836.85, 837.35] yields 10.41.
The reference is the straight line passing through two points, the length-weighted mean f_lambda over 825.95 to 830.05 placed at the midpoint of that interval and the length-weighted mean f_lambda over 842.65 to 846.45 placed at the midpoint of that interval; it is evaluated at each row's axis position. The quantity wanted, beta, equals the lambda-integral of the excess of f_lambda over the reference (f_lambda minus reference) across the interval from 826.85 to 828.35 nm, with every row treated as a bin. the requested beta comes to 0.0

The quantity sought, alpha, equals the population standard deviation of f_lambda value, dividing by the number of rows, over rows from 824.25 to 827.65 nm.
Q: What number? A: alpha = 0.29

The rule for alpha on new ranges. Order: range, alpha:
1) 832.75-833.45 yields 0.52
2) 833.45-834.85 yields 0.38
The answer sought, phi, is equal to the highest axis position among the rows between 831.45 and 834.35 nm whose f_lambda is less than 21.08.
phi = 834.30 nm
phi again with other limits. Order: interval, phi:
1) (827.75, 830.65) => 830.60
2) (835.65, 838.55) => 838.50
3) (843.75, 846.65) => 846.60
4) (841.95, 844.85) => 844.80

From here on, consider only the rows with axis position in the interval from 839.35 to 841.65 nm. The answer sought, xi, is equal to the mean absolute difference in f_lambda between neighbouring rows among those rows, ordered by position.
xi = 0.16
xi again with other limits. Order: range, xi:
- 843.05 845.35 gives 0.32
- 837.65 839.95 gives 0.26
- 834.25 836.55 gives 0.18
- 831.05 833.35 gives 0.28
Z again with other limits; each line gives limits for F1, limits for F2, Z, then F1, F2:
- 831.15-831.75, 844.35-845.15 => 9803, 20.4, 20.7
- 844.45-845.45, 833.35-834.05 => 9792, 20.9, 20.0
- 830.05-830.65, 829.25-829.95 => 9804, 20.8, 21.0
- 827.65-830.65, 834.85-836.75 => 9795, 21.3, 20.6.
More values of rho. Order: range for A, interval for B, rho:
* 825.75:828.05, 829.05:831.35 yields 0.23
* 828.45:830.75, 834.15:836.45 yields 0.13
